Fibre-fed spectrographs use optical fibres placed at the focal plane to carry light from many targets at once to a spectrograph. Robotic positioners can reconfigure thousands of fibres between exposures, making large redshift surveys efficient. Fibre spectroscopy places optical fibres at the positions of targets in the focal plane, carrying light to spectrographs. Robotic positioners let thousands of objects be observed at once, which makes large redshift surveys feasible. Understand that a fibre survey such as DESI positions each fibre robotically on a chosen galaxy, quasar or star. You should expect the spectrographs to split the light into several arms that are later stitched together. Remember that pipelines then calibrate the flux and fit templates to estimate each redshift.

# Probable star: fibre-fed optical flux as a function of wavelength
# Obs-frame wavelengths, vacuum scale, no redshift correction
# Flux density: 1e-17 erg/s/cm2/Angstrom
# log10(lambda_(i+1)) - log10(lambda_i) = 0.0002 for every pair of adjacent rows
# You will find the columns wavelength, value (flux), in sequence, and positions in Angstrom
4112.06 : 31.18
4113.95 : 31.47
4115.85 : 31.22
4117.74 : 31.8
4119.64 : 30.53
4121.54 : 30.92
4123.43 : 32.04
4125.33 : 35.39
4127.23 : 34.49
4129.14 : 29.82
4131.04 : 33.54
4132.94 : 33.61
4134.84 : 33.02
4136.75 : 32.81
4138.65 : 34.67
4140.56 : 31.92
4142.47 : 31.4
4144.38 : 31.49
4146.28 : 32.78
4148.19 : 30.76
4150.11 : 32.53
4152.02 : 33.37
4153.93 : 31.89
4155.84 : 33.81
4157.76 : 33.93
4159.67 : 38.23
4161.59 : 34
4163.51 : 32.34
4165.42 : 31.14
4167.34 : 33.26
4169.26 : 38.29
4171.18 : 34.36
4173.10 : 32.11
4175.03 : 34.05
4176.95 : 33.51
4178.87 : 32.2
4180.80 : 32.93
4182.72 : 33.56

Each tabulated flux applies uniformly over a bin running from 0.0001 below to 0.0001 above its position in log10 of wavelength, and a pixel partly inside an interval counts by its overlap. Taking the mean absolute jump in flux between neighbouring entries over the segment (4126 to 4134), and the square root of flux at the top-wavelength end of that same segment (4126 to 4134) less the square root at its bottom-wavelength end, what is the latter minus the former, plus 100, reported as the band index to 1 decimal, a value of 97.1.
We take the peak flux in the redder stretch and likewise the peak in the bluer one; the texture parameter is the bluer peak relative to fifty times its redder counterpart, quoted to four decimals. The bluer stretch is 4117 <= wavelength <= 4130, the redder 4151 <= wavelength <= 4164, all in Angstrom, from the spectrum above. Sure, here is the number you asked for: 0.0185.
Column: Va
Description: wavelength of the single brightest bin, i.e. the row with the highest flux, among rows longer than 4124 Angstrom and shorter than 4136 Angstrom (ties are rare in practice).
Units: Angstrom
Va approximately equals 4125.33 Angstrom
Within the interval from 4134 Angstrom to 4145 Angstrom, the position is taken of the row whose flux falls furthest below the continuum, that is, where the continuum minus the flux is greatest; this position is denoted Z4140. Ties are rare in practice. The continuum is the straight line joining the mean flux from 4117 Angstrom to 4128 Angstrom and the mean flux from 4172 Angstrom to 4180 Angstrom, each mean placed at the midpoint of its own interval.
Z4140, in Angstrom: 4142.47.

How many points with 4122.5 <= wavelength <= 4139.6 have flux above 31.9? 8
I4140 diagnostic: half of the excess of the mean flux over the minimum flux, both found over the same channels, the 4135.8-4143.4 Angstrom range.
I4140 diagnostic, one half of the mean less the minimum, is 0.65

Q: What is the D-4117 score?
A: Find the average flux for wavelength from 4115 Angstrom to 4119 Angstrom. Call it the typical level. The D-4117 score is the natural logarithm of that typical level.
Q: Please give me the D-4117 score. 3.45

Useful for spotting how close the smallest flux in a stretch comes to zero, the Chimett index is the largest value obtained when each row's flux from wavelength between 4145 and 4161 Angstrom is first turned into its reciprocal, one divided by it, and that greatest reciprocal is 0.0325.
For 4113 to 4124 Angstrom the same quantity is 0.0328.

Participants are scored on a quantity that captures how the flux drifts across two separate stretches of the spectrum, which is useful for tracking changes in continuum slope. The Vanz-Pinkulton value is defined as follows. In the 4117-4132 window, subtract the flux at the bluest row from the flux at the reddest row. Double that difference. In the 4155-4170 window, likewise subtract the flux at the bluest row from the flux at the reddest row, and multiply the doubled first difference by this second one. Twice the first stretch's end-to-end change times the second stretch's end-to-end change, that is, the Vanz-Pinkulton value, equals 16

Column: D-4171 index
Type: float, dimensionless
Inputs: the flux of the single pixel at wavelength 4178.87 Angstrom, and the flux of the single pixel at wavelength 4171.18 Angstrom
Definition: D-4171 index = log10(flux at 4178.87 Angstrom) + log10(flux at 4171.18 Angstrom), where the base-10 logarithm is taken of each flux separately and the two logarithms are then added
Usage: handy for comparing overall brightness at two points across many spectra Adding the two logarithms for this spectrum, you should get 3.04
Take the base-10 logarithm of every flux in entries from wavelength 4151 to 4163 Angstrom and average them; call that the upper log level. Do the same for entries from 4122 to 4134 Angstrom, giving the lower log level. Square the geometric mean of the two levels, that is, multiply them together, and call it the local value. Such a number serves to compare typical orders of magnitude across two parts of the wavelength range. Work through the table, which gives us 2.33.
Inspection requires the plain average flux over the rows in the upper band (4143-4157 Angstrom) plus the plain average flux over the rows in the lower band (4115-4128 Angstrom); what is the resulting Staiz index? 64.7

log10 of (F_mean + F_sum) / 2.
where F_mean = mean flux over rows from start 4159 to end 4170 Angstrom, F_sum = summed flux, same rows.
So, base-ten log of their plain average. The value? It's 2.08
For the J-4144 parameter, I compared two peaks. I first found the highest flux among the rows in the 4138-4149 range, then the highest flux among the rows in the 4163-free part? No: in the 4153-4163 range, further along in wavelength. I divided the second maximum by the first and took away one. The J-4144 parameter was 0.10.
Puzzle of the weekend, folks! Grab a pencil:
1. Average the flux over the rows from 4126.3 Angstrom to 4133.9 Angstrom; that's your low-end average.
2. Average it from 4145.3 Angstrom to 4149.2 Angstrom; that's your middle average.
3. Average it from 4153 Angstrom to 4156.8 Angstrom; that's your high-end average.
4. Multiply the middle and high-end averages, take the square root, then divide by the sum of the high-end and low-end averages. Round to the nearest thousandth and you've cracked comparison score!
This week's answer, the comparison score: 0.492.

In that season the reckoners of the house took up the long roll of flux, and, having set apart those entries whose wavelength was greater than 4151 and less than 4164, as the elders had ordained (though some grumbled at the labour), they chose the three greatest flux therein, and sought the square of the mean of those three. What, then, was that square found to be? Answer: 1252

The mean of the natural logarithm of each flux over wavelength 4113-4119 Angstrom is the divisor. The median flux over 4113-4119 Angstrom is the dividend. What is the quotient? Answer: 9.12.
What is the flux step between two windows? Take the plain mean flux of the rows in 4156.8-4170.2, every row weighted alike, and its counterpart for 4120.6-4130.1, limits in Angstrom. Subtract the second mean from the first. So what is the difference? 1.9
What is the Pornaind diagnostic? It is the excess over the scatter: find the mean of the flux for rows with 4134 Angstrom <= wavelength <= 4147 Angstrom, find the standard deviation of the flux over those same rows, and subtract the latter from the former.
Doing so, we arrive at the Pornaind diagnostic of 31.5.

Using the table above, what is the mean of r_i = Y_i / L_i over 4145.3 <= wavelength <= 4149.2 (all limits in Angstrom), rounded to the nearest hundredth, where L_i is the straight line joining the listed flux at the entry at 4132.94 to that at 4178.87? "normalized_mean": 0.96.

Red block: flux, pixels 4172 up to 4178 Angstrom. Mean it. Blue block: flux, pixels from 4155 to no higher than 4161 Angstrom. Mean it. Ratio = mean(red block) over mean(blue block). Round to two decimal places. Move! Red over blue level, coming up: 0.94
